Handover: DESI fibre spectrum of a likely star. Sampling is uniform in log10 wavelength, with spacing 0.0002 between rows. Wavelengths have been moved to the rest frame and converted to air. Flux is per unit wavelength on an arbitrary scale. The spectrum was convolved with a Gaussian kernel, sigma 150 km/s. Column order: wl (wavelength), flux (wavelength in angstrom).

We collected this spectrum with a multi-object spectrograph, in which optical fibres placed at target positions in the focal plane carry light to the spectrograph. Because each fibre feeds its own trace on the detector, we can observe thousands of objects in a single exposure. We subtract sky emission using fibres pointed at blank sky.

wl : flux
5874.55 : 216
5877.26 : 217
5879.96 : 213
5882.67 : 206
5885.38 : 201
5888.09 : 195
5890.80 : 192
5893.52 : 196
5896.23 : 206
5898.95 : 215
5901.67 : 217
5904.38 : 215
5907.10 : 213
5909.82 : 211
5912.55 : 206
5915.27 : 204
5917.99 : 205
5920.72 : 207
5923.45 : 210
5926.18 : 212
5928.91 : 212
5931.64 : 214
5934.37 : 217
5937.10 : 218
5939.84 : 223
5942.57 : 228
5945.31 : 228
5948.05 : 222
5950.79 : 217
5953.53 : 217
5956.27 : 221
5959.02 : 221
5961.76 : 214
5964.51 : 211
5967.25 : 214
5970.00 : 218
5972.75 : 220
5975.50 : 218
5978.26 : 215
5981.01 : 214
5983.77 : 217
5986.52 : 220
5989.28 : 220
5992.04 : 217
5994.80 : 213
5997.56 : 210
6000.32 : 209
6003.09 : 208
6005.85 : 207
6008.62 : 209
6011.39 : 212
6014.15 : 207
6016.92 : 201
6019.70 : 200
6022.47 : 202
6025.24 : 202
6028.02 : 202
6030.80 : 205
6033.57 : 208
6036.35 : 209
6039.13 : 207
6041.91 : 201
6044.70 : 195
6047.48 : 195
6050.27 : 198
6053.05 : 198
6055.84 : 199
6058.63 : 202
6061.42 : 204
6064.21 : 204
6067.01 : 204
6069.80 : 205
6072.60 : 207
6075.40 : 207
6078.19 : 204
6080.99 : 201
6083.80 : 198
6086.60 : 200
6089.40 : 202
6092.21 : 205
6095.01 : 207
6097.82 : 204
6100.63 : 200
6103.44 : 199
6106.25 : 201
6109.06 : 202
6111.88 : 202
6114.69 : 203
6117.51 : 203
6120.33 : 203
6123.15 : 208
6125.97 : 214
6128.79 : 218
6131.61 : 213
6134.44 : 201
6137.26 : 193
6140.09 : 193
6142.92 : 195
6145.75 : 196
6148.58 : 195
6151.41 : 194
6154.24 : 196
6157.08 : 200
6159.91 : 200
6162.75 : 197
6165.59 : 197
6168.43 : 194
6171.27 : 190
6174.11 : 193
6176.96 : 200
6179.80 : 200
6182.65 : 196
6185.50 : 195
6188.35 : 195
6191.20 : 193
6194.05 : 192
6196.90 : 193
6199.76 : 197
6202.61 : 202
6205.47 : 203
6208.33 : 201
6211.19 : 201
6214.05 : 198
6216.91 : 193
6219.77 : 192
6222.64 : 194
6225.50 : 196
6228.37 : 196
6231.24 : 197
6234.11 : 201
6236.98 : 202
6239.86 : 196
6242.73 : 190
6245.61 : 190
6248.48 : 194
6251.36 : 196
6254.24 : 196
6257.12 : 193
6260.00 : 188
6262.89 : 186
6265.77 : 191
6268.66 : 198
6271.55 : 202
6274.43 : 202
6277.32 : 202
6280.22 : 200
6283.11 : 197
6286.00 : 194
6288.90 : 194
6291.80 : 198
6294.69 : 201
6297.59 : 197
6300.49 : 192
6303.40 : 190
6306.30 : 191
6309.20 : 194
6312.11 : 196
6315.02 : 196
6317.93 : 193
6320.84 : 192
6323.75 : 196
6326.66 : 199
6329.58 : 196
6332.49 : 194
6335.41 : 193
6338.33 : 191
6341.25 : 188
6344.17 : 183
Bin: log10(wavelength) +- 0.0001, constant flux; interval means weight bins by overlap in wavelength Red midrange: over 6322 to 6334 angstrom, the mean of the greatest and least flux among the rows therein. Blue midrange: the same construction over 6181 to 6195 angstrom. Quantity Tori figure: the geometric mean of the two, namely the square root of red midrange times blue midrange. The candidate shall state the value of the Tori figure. 195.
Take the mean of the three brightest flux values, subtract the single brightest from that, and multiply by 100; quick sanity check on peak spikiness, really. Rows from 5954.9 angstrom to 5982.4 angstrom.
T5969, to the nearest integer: -33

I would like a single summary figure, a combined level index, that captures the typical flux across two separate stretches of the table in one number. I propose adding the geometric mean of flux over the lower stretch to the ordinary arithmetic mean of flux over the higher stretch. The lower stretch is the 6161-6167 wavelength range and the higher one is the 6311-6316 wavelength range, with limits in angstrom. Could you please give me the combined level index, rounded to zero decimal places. 393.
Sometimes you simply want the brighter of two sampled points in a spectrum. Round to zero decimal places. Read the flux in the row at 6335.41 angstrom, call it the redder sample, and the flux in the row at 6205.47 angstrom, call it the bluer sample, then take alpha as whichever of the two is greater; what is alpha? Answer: 203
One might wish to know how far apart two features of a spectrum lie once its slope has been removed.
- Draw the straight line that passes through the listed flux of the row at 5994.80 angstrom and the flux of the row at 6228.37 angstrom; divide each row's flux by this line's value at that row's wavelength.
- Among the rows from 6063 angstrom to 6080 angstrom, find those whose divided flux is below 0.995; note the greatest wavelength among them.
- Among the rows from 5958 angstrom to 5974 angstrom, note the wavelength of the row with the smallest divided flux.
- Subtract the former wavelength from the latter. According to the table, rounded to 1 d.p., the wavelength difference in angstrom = -113.7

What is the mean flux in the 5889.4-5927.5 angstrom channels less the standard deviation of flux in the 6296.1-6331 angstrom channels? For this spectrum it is 205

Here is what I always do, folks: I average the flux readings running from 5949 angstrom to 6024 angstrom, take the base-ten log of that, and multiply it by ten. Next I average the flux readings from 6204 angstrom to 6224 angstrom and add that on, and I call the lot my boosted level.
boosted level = 221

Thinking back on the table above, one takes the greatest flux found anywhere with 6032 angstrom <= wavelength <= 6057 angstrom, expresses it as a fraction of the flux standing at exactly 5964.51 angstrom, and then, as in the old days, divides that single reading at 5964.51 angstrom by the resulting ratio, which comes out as 213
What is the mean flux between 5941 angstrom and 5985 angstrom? 218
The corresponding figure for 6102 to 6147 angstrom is 203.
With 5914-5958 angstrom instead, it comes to 216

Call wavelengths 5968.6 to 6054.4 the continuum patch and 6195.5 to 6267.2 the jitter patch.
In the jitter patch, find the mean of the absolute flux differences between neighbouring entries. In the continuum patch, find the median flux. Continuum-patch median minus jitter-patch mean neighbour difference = 205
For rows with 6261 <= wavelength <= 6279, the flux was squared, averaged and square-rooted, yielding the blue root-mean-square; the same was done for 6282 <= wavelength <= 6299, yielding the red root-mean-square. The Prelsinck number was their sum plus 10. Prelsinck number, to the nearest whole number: 404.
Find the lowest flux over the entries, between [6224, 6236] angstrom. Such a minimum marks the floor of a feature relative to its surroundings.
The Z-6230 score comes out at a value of 196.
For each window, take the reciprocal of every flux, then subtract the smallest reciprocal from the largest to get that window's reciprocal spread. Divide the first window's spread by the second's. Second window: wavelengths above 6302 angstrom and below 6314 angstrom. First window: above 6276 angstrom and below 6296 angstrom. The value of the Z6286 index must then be 1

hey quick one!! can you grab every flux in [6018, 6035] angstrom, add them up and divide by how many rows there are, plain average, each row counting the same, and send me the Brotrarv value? 203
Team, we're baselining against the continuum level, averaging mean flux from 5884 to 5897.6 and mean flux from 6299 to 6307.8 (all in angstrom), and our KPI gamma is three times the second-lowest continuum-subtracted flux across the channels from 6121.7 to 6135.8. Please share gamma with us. 40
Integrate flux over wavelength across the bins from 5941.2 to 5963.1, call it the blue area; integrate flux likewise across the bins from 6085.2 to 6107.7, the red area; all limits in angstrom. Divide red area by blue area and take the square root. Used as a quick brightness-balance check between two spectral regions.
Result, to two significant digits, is 0.97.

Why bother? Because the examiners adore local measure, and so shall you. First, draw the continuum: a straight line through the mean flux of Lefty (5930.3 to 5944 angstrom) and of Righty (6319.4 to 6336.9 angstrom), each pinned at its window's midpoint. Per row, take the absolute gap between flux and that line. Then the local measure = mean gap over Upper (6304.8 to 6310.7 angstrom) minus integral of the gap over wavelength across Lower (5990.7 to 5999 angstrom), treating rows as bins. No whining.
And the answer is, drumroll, -24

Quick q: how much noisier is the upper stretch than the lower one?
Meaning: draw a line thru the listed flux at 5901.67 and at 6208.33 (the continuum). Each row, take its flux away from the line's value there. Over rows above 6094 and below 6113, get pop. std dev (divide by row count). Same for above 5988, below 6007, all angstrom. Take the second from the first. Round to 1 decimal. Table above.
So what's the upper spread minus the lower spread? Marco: -1.9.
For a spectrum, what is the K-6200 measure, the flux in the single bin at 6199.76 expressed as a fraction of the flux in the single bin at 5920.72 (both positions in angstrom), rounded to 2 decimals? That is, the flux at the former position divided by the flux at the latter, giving 0.95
